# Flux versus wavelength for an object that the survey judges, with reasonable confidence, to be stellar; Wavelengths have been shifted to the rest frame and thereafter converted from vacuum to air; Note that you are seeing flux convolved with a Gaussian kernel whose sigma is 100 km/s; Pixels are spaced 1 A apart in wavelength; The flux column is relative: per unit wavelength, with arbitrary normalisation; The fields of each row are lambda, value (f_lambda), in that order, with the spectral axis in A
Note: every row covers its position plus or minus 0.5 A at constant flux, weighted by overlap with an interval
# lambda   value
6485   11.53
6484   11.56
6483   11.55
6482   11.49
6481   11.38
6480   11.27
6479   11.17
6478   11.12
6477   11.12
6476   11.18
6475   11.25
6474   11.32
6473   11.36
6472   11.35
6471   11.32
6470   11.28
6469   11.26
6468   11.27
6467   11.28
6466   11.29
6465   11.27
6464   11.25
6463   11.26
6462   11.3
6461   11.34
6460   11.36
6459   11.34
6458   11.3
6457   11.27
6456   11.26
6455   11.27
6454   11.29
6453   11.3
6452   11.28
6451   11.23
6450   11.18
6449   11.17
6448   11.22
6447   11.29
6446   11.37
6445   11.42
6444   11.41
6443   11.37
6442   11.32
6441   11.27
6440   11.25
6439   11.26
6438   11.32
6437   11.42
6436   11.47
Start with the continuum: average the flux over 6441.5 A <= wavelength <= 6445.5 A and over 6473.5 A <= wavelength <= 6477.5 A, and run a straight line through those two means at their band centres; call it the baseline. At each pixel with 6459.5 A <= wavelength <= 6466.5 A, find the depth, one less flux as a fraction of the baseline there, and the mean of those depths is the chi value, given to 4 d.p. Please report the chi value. -0.0013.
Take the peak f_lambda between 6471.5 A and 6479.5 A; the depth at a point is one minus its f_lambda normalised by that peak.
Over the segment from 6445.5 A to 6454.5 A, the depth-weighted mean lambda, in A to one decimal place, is 6450.1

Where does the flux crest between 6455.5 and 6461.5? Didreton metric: 6460 A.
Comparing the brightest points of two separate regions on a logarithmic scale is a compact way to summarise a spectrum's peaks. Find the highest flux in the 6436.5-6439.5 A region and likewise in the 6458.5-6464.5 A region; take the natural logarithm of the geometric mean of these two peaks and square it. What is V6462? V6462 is 5.92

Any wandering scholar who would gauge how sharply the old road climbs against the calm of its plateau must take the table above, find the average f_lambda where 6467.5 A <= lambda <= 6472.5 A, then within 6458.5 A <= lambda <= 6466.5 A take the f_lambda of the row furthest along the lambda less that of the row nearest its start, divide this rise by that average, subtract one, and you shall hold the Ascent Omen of -1.004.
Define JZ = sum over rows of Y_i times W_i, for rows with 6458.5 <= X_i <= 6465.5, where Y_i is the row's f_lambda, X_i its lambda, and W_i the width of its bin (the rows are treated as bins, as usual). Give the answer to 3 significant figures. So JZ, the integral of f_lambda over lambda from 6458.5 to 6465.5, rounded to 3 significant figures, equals 79.1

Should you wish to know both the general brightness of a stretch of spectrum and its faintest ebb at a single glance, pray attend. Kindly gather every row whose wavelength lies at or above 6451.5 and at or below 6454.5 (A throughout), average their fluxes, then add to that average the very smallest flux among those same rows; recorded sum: 22.6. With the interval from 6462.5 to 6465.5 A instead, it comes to 22.5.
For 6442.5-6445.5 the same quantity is 22.8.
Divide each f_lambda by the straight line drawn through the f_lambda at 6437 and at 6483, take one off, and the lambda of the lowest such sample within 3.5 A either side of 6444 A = 6441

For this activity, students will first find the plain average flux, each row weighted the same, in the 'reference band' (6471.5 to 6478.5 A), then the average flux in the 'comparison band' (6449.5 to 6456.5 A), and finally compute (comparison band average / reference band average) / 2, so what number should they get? 0.501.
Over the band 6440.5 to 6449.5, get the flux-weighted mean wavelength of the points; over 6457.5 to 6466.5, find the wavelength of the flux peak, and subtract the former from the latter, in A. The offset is 15.0 A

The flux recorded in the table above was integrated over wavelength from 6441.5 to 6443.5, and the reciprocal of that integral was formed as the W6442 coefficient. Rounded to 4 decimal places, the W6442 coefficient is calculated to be 0.0441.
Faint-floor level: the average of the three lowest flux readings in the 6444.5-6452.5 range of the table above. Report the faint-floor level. 11.2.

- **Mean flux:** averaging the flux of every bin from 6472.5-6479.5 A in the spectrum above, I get 11.2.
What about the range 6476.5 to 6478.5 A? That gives 11.1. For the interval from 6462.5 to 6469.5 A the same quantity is 11.3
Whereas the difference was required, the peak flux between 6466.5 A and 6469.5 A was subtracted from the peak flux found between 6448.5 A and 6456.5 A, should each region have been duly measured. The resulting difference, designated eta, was 0.0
